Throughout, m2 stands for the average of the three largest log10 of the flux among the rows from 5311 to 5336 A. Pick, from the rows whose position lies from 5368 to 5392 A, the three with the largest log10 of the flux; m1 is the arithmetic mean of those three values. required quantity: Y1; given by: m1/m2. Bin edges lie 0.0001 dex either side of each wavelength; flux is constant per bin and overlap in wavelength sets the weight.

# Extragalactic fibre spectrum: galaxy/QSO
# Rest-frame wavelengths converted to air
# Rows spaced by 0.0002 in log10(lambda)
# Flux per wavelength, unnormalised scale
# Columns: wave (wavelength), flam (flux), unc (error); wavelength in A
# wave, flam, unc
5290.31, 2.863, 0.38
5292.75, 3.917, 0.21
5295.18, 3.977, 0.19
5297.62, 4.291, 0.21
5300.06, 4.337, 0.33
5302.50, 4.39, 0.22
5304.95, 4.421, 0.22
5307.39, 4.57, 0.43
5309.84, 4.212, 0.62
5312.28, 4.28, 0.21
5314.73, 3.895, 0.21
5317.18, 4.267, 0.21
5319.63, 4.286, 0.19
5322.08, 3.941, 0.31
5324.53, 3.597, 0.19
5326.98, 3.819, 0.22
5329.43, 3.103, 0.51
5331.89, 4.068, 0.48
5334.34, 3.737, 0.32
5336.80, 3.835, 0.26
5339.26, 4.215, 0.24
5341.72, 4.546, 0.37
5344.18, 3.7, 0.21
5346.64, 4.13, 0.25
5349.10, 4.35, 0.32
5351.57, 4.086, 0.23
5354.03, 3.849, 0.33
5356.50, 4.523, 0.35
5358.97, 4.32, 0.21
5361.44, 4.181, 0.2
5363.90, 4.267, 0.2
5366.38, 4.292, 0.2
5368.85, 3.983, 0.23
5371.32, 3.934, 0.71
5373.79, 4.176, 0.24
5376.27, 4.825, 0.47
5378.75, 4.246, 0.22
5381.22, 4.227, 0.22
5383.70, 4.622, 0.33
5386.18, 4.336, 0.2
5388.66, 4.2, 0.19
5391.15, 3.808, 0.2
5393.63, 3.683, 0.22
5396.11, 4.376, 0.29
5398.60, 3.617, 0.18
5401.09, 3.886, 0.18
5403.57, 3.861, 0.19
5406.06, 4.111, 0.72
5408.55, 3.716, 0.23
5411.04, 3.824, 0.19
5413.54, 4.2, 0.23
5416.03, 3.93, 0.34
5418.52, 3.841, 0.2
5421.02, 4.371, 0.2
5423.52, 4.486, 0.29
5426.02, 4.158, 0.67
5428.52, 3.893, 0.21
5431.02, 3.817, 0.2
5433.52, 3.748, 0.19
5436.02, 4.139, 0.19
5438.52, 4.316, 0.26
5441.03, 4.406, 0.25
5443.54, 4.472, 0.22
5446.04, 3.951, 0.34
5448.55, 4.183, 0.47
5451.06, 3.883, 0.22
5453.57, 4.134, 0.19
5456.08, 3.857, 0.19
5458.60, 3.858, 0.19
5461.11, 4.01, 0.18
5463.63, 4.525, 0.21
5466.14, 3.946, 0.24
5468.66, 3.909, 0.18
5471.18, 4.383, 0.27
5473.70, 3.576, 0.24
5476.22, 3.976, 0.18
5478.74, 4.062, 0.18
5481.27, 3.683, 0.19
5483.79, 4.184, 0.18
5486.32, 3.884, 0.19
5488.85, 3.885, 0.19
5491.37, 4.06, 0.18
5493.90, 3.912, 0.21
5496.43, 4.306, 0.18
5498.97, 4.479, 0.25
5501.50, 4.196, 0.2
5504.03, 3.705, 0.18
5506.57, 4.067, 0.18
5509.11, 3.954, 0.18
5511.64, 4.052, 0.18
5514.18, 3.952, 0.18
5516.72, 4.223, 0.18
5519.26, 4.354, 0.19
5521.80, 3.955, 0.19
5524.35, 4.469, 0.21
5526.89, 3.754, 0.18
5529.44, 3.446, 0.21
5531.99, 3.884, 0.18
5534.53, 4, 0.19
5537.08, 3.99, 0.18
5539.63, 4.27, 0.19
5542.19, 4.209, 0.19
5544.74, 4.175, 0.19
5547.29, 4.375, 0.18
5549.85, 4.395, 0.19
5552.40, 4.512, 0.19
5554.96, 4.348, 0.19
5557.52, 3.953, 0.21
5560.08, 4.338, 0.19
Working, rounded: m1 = 0.662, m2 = 0.631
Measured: 1.05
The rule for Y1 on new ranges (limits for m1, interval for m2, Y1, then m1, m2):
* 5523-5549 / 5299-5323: 0.99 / 0.641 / 0.649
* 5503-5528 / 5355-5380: 0.97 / 0.638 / 0.658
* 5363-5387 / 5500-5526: 1.04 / 0.662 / 0.638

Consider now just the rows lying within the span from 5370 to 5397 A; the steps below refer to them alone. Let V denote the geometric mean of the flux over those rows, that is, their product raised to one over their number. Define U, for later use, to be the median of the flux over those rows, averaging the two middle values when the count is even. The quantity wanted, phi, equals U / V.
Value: 1.00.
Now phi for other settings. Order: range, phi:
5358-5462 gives 1.01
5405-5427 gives 1.01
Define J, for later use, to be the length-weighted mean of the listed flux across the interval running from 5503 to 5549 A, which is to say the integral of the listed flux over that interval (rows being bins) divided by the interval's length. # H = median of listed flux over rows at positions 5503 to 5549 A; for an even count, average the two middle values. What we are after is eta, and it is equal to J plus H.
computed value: 8.1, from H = 4.03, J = 4.05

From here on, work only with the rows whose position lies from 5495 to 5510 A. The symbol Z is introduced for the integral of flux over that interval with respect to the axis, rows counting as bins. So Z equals 61.8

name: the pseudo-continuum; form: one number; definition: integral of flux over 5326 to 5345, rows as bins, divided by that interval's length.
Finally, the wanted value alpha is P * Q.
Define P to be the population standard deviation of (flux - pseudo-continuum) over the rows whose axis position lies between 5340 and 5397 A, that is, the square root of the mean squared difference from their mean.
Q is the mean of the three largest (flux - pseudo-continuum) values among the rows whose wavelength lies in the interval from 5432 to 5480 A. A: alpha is 0.165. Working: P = 0.282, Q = 0.59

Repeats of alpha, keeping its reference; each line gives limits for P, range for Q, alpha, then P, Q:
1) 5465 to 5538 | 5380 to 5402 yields 0.138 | 0.246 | 0.56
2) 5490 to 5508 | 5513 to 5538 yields 0.110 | 0.236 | 0.47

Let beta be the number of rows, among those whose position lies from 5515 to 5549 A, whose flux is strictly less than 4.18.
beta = 7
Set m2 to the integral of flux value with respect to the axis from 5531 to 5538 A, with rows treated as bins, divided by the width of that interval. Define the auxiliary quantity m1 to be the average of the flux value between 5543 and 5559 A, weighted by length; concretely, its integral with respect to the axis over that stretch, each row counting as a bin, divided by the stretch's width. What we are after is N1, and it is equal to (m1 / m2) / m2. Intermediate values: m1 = 4.29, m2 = 3.96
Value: 0.273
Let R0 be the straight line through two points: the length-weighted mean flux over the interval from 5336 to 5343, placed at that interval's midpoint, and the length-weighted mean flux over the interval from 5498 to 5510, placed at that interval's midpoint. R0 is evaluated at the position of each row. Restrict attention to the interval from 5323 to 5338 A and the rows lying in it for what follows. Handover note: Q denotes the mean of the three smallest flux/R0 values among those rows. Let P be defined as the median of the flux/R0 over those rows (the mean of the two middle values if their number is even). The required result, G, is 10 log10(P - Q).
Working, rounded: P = 0.89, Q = 0.82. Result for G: -11.5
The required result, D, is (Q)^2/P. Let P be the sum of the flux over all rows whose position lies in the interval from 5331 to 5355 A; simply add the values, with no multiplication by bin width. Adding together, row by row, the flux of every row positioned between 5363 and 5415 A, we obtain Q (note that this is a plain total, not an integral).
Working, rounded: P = 41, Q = 86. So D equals 183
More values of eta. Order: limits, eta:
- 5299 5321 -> 8.6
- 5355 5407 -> 8.4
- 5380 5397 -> 8.4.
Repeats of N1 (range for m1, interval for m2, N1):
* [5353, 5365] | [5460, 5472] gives 0.246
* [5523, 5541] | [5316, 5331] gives 0.269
